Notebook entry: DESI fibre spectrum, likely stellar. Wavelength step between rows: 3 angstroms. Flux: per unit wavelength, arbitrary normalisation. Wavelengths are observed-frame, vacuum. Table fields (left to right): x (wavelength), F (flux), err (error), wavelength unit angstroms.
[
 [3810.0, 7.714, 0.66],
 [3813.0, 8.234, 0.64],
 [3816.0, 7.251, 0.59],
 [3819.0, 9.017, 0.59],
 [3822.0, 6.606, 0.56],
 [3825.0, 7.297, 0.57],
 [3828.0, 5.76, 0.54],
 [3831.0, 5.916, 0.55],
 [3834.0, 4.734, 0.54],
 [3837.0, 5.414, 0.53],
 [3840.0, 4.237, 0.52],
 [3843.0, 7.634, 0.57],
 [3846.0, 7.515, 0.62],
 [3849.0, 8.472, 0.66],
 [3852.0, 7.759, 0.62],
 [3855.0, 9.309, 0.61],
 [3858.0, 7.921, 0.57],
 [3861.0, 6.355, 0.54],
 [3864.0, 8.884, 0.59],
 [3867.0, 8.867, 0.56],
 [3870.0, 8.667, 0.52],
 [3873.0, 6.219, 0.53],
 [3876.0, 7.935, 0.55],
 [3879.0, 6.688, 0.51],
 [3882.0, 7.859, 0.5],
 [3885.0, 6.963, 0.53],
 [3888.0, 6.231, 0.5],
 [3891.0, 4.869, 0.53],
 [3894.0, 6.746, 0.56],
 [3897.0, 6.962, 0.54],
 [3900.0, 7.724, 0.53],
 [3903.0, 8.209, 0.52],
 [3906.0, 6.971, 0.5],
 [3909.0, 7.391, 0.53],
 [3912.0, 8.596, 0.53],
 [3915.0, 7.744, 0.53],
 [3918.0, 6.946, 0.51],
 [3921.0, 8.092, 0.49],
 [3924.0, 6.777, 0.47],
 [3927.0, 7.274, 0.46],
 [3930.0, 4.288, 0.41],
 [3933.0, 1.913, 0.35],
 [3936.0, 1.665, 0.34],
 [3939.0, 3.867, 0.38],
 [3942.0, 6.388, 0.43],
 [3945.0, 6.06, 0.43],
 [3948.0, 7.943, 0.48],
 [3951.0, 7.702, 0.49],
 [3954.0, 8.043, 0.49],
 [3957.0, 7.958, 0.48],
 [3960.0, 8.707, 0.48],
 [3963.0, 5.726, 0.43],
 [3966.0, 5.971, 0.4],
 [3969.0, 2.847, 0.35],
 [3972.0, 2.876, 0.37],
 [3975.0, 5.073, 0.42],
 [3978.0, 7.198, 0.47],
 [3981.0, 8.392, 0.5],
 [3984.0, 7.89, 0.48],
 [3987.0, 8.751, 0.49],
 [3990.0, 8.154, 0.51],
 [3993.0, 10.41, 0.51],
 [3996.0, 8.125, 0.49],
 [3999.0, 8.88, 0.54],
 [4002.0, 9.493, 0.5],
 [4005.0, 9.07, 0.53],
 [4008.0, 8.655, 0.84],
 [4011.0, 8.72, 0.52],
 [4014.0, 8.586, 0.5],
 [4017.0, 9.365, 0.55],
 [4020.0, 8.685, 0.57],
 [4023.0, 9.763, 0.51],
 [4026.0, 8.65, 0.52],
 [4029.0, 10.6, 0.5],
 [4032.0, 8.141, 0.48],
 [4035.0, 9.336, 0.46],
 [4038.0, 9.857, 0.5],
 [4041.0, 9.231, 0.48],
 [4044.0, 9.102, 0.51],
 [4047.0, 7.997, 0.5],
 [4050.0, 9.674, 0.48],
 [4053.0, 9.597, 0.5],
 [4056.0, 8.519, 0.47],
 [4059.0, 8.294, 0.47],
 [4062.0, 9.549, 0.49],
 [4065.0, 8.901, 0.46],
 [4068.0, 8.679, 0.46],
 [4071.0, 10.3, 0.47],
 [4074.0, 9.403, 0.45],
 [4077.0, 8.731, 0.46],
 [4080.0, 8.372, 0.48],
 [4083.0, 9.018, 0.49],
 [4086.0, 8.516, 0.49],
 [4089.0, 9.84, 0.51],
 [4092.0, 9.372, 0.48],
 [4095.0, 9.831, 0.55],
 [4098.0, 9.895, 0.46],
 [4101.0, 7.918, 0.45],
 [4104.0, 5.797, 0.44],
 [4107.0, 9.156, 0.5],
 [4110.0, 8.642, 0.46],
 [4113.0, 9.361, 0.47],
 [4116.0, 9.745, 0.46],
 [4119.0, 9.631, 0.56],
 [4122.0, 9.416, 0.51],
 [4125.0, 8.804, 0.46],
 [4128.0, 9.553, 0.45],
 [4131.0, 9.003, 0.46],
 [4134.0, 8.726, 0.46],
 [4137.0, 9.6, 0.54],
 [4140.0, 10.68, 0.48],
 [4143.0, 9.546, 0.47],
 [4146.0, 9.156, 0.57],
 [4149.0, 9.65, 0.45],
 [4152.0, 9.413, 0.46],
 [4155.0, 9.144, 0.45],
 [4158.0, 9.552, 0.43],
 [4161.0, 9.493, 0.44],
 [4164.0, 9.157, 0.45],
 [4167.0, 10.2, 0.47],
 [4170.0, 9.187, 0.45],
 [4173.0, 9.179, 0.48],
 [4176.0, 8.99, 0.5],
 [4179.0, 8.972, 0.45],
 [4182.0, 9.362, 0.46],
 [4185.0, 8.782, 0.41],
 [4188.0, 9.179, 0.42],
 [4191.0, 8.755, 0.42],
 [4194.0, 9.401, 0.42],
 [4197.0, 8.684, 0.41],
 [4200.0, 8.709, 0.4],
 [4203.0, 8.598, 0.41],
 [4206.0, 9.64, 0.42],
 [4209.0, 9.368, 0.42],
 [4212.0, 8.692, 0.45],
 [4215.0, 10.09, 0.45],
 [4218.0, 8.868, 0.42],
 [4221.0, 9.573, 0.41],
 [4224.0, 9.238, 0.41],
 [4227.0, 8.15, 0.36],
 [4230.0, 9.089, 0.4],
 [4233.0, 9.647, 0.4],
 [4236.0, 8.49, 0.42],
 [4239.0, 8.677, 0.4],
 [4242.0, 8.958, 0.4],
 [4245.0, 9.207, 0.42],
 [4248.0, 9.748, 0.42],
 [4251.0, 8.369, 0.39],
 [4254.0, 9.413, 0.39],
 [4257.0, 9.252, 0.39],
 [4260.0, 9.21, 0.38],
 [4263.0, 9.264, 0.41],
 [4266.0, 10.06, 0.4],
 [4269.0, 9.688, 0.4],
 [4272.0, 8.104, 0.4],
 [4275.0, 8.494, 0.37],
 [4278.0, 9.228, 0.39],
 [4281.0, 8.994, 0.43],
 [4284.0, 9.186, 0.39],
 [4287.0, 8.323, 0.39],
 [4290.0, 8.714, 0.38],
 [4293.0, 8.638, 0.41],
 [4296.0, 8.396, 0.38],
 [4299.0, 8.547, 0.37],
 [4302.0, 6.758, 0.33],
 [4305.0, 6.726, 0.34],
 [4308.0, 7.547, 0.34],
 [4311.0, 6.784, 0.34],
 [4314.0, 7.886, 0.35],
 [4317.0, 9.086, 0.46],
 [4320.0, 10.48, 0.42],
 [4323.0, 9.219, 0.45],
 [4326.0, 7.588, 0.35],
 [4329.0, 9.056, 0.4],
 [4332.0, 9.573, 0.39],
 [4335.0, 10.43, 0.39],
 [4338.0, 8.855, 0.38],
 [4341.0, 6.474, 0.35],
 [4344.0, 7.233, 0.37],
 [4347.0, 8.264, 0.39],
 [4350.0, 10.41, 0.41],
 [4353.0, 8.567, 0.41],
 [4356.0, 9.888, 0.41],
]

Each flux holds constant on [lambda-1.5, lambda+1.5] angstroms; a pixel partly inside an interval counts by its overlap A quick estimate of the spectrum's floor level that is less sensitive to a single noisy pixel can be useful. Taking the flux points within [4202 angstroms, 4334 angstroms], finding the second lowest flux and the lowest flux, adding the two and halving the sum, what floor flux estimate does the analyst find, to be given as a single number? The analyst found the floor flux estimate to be 6.7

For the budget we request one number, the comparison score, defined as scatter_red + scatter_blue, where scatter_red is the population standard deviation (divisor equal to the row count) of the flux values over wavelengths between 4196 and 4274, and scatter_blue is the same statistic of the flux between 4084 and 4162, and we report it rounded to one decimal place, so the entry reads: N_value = 1.4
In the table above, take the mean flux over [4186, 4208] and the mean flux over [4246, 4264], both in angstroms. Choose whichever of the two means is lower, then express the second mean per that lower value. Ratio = 1.02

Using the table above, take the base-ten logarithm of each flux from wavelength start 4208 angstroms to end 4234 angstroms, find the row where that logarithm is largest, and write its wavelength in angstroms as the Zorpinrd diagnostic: 4215.0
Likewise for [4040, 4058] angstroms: 4050.0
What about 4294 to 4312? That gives 4299.0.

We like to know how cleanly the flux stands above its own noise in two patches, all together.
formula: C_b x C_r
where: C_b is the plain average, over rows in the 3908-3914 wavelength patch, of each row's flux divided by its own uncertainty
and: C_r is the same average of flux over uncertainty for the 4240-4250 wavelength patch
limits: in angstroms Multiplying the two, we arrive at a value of 339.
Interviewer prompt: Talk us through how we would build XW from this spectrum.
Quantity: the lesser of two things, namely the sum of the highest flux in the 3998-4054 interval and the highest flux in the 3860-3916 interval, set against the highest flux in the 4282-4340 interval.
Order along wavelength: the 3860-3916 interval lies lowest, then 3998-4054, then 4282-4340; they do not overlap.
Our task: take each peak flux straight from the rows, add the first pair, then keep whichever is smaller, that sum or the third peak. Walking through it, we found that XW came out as 10.5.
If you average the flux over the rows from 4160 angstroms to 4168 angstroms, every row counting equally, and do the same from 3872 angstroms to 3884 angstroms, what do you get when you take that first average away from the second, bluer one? -2.4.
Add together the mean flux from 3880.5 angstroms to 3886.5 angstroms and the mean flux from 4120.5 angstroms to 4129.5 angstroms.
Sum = 16.7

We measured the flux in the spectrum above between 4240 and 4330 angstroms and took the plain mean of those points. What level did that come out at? 8.7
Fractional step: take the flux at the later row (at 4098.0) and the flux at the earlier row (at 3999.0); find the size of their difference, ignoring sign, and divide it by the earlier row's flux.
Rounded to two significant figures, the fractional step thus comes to 0.11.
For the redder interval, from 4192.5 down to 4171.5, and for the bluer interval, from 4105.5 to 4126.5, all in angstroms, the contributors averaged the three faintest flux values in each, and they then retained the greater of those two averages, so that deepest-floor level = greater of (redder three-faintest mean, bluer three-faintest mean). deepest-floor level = 8.9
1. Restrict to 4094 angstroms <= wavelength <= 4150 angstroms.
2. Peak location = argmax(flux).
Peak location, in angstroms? 4140.0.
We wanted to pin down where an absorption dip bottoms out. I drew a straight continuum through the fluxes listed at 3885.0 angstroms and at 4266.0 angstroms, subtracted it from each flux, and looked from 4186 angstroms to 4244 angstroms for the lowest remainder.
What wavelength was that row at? 4227.0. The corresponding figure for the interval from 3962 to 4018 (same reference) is 3969.0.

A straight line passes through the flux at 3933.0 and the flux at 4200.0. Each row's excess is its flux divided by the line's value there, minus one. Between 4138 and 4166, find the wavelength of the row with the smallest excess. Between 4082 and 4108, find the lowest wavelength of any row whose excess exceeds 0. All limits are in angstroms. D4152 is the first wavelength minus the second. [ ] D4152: 81 angstroms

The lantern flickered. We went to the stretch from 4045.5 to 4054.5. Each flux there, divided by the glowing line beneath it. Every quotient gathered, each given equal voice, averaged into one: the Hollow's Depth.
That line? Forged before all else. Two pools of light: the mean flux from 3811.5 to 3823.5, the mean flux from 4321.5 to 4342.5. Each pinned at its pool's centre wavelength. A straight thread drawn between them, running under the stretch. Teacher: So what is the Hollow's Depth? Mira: 1.11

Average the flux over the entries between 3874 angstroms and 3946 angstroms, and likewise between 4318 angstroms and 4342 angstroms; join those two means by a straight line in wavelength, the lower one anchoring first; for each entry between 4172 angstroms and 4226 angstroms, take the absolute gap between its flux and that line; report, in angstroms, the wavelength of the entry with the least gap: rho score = 4203.0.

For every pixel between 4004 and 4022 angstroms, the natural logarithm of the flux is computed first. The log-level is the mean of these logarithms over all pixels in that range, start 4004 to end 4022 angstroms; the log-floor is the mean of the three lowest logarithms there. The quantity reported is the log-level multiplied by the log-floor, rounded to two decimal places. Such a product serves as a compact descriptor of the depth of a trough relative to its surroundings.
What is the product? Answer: 4.70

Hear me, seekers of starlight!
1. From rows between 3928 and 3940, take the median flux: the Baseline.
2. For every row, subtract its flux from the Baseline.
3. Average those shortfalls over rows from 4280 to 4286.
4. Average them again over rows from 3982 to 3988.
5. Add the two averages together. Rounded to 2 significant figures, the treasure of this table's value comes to -12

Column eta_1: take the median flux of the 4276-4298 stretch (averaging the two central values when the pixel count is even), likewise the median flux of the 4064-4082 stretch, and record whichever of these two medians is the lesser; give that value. 8.7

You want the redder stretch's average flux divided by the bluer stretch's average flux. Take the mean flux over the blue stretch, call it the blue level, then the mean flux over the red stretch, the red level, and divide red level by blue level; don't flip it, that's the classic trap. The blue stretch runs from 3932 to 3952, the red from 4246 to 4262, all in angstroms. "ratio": 1.81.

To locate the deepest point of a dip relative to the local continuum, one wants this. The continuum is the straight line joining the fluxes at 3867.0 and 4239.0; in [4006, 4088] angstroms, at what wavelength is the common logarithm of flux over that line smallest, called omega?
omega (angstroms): 4047.0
